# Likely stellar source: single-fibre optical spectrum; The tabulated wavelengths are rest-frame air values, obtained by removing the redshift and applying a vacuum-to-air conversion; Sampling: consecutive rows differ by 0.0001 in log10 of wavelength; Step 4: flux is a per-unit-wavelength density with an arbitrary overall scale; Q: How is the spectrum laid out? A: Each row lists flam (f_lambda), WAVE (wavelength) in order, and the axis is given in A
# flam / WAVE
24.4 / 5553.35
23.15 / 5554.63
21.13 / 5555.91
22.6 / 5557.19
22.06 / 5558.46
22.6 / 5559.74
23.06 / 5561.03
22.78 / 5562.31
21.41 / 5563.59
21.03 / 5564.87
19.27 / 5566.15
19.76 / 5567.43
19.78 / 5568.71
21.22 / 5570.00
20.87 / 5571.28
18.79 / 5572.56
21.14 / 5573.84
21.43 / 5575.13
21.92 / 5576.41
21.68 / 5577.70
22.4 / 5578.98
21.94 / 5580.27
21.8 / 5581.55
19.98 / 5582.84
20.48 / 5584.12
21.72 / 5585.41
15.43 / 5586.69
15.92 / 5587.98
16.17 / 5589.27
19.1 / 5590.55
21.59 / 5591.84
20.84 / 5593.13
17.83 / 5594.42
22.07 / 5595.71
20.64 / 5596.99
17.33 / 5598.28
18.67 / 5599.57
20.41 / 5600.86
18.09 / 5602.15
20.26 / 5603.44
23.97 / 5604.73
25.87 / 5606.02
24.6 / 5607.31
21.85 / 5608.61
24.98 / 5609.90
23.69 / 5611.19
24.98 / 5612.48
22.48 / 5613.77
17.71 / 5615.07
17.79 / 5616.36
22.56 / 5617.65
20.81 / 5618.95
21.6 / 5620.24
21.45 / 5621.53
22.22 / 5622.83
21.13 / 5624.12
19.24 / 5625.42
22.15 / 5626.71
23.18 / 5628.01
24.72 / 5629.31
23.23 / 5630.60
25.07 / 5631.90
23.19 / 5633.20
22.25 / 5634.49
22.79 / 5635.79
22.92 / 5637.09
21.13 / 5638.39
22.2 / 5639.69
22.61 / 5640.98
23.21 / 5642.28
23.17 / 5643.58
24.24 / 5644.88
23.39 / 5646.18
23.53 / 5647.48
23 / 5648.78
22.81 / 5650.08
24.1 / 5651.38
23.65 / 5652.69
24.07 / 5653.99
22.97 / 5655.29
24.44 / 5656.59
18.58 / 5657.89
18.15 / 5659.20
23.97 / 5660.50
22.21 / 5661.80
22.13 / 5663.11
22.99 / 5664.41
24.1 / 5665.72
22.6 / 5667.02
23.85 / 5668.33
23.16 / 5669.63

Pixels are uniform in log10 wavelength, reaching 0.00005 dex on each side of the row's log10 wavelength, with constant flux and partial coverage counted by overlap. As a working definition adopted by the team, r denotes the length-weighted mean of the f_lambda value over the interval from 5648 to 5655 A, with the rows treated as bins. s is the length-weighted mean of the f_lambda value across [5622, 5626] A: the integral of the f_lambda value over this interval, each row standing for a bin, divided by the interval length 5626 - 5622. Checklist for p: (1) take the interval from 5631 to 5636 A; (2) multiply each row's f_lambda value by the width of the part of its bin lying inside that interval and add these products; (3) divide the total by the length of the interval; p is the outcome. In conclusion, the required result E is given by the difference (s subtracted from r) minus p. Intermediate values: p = 23.4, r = 23.5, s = 20.9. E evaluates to -21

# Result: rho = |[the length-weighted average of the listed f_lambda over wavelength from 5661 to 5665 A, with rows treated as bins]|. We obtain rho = 22.5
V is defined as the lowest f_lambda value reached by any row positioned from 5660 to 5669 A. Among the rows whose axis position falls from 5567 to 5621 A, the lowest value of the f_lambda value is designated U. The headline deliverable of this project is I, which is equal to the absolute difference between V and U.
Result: 7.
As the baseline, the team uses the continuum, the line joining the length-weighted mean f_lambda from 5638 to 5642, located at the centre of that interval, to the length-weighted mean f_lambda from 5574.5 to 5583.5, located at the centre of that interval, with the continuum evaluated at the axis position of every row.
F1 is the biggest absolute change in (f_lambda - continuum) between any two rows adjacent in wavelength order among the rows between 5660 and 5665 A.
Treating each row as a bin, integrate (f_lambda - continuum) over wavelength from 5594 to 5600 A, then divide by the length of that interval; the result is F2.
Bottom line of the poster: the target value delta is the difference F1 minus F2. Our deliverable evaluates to 4.2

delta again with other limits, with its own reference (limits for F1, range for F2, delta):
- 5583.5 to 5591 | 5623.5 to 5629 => 6.7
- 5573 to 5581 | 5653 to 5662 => 1.0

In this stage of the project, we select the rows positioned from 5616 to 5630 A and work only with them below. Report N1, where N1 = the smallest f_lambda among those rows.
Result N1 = 17.79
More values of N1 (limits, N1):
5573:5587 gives 15.43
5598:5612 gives 17.33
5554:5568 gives 19.27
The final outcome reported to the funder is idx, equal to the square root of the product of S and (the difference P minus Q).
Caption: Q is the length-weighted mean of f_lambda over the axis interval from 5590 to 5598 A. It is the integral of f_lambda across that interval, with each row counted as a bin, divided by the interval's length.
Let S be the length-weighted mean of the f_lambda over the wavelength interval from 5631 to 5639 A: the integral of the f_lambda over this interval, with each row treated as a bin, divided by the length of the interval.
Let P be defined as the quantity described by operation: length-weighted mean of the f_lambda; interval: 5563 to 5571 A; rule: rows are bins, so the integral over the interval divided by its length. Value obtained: 2.2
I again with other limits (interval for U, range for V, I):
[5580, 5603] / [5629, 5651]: 6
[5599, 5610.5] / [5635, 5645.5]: 3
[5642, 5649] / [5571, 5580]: 4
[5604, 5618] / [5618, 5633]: 2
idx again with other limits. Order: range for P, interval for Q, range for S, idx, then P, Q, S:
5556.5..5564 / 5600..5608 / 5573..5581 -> 2.8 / 22.4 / 22.1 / 21.7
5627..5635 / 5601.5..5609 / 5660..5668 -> 5.1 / 23.6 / 22.4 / 23.0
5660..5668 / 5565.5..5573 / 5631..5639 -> 8.3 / 23.0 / 20.0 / 22.9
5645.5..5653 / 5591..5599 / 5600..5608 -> 8.6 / 23.4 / 20.0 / 22.1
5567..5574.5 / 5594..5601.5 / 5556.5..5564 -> 4.0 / 20.3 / 19.6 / 22.4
